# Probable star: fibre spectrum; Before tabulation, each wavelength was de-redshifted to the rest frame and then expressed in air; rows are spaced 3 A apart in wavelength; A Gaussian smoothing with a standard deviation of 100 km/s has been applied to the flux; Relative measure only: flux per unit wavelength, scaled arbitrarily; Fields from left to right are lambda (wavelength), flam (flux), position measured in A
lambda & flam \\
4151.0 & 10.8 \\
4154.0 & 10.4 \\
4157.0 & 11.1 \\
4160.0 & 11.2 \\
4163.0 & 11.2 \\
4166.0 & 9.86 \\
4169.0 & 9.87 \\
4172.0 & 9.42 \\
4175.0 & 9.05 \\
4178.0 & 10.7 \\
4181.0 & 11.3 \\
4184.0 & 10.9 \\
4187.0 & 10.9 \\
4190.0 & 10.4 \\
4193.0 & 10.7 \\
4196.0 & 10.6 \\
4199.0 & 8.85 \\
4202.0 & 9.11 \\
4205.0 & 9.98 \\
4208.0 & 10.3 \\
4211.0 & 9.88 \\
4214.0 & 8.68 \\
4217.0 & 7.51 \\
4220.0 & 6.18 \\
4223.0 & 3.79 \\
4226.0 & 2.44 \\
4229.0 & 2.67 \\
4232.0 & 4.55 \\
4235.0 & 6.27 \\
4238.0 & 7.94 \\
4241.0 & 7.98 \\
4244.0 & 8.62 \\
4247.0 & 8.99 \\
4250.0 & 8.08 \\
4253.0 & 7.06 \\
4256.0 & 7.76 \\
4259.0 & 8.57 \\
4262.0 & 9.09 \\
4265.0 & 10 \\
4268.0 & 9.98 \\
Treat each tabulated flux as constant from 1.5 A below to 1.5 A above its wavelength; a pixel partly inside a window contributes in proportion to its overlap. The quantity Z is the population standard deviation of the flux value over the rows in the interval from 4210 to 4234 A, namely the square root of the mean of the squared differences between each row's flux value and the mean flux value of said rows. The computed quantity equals 2.61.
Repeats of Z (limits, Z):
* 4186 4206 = 0.75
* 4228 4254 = 1.97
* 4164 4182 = 0.76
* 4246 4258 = 0.69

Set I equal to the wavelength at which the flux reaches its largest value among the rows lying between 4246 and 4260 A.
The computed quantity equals 4247.0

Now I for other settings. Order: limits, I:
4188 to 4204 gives 4193.0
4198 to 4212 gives 4208.0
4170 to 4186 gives 4181.0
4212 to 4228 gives 4214.0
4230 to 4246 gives 4244.0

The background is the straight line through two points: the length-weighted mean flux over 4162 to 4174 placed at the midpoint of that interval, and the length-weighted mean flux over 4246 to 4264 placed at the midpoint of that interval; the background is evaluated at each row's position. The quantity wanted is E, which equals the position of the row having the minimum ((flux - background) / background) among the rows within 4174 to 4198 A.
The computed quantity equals 4175.0 A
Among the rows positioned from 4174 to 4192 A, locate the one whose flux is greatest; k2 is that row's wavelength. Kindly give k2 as 4181.0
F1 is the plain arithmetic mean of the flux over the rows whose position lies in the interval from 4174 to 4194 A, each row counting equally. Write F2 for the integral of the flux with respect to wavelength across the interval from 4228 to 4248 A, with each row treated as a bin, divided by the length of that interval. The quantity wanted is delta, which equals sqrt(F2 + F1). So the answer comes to 4.16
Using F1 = 10.6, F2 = 6.8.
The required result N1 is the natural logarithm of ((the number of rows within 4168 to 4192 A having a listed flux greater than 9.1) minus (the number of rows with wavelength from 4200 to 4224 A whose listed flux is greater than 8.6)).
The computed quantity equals 0.7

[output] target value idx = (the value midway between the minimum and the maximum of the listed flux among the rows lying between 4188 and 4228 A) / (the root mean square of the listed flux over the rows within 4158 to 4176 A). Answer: 0.65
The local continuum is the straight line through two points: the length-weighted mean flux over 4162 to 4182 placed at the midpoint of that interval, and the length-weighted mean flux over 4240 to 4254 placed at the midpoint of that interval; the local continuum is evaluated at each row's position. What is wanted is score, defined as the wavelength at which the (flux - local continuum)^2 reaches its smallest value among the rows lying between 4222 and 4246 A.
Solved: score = 4244.0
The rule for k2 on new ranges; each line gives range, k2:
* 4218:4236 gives 4235.0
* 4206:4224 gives 4208.0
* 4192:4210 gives 4193.0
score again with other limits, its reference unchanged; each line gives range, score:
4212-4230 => 4214.0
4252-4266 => 4256.0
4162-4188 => 4169.0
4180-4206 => 4202.0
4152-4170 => 4154.0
